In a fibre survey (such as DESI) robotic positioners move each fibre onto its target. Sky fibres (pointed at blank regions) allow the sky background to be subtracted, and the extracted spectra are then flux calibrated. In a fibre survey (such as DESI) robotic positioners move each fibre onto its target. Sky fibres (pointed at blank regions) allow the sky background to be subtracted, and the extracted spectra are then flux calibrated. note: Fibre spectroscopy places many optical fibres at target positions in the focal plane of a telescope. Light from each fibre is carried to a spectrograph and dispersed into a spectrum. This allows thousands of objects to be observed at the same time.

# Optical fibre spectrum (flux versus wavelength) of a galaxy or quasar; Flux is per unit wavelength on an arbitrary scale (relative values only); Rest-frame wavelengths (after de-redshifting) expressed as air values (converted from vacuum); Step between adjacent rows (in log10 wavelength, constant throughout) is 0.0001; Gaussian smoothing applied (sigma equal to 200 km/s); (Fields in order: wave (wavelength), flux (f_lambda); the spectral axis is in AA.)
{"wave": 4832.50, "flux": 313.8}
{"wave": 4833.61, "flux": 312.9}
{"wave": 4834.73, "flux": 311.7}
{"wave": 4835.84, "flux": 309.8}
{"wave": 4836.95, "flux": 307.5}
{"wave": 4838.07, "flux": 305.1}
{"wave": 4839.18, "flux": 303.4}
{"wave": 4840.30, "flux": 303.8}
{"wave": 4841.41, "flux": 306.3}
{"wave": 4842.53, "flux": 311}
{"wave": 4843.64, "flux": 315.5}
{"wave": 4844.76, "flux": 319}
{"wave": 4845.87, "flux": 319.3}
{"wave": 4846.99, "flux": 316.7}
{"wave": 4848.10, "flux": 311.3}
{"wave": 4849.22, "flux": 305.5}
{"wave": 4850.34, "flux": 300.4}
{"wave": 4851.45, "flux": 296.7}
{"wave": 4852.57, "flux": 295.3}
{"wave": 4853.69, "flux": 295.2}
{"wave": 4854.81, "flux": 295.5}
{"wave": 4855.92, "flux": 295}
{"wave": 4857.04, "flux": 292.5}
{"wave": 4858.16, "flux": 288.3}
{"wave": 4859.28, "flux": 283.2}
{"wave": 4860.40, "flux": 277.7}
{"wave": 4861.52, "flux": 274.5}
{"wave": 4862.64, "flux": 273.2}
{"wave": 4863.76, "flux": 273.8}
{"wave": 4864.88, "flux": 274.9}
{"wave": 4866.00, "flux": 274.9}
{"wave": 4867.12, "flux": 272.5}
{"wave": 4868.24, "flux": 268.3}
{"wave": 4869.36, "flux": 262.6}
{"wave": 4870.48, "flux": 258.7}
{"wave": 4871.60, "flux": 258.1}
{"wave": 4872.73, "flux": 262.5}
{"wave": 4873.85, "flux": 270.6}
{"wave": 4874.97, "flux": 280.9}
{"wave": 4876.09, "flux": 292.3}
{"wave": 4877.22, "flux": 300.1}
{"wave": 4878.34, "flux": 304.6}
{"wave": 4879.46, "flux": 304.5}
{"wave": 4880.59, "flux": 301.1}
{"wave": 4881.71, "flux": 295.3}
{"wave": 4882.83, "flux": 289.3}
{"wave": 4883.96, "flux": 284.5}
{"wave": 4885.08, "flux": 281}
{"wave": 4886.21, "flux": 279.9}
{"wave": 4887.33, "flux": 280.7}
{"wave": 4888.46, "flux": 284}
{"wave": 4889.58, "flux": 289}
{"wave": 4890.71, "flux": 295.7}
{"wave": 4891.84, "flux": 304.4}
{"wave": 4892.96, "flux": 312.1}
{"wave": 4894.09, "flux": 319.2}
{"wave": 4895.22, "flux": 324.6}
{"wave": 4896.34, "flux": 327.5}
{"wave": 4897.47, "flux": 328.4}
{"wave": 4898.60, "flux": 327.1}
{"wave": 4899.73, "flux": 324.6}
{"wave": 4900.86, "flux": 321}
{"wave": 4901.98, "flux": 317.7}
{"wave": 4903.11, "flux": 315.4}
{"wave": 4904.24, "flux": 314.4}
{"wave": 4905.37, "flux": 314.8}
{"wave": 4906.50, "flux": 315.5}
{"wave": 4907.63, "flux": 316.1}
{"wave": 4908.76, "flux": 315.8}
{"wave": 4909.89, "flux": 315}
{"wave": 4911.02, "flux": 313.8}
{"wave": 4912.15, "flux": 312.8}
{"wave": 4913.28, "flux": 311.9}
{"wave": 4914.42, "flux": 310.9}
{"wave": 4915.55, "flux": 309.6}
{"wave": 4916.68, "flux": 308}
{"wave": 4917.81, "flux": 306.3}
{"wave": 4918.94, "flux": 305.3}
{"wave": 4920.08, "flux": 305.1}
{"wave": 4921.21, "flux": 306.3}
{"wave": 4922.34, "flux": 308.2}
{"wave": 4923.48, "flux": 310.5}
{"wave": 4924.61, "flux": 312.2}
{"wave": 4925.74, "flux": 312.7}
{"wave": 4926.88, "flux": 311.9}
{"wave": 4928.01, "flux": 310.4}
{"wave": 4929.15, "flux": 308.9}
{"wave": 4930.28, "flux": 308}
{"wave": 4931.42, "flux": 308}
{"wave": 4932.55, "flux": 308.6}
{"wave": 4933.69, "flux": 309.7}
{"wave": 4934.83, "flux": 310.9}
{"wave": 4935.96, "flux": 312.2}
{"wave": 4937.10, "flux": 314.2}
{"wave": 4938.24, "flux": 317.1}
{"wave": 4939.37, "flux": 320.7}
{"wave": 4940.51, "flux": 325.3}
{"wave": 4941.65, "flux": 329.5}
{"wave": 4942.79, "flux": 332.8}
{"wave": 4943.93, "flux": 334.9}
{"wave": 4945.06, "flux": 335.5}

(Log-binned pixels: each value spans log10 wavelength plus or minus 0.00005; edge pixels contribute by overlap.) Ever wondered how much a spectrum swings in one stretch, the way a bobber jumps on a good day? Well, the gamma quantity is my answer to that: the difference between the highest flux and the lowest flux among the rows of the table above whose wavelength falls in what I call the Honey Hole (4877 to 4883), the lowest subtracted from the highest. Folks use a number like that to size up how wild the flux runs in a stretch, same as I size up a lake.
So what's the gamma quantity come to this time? 15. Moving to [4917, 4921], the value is 1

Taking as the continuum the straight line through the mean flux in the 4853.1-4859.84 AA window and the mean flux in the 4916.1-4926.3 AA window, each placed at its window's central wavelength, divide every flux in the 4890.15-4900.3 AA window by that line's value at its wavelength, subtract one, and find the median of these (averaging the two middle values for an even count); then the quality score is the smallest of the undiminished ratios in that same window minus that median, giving 0.912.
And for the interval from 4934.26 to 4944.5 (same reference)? 0.972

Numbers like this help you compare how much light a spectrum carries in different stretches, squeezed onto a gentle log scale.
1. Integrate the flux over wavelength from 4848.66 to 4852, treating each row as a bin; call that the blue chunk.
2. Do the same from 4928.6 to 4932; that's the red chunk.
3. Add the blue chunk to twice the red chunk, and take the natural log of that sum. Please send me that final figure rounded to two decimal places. 8.04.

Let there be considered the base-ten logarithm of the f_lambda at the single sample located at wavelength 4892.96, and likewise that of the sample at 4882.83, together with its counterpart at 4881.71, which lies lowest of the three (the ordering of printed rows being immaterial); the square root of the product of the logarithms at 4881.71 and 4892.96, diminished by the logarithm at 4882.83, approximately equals 0.021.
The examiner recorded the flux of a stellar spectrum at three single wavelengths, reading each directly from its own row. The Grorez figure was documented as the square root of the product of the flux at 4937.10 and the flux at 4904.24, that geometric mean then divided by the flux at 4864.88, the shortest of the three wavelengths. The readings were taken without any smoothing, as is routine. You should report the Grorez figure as 1.14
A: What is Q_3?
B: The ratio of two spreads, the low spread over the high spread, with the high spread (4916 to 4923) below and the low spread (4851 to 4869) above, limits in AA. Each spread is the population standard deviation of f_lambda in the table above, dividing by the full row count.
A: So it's 8.5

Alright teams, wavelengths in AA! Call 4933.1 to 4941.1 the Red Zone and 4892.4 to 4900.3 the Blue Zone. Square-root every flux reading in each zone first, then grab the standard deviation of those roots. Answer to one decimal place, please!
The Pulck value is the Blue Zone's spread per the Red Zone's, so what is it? 1.0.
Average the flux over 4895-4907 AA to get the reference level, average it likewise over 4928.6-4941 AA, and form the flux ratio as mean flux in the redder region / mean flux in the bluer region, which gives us 0.98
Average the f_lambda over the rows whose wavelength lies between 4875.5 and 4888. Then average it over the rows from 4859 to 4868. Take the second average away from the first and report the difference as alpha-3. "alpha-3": 17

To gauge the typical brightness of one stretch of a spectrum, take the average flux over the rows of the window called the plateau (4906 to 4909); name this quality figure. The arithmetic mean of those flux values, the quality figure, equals 316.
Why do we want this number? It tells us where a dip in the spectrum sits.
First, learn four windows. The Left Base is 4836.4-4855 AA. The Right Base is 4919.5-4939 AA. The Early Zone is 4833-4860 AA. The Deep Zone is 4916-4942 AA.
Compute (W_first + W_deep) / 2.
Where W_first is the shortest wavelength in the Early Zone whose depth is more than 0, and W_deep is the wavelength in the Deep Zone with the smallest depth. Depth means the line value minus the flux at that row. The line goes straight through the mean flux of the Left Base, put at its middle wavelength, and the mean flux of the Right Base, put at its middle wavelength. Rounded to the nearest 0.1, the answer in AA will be 4889.9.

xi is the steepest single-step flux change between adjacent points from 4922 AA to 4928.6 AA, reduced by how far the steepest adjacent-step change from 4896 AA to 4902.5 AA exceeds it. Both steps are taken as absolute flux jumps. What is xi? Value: 1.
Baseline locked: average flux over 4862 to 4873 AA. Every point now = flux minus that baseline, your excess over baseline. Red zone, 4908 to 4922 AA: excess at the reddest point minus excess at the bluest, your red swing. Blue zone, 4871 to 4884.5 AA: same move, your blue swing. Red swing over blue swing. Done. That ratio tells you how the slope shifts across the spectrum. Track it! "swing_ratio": -0.4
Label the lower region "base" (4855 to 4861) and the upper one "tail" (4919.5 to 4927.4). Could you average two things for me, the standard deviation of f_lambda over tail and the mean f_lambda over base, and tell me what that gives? 145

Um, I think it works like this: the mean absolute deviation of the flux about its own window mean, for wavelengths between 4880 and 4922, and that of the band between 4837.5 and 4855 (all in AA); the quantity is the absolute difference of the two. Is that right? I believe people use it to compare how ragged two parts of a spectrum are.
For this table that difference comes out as 4.3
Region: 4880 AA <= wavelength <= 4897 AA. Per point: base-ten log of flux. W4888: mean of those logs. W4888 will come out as 2.47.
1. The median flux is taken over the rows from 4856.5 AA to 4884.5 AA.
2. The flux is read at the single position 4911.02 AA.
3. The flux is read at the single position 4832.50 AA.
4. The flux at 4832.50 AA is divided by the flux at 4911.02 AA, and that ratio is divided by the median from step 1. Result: 0.0036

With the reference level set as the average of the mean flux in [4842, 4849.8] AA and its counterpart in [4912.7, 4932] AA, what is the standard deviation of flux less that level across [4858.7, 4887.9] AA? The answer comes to 13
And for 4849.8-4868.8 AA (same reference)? 11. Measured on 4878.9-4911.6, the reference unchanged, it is 16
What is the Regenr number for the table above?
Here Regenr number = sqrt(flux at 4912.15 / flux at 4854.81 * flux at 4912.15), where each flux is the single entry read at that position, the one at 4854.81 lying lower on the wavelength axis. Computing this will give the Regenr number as 18.2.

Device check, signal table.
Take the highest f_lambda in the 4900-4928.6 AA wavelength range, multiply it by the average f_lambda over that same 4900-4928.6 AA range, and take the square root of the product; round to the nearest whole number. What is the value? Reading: 317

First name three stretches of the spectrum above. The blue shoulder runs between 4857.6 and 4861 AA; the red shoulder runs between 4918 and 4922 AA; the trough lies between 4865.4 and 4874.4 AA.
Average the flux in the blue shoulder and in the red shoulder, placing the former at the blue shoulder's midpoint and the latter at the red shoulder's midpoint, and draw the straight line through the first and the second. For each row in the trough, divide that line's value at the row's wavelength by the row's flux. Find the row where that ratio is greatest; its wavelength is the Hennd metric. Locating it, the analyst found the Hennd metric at 4871.60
